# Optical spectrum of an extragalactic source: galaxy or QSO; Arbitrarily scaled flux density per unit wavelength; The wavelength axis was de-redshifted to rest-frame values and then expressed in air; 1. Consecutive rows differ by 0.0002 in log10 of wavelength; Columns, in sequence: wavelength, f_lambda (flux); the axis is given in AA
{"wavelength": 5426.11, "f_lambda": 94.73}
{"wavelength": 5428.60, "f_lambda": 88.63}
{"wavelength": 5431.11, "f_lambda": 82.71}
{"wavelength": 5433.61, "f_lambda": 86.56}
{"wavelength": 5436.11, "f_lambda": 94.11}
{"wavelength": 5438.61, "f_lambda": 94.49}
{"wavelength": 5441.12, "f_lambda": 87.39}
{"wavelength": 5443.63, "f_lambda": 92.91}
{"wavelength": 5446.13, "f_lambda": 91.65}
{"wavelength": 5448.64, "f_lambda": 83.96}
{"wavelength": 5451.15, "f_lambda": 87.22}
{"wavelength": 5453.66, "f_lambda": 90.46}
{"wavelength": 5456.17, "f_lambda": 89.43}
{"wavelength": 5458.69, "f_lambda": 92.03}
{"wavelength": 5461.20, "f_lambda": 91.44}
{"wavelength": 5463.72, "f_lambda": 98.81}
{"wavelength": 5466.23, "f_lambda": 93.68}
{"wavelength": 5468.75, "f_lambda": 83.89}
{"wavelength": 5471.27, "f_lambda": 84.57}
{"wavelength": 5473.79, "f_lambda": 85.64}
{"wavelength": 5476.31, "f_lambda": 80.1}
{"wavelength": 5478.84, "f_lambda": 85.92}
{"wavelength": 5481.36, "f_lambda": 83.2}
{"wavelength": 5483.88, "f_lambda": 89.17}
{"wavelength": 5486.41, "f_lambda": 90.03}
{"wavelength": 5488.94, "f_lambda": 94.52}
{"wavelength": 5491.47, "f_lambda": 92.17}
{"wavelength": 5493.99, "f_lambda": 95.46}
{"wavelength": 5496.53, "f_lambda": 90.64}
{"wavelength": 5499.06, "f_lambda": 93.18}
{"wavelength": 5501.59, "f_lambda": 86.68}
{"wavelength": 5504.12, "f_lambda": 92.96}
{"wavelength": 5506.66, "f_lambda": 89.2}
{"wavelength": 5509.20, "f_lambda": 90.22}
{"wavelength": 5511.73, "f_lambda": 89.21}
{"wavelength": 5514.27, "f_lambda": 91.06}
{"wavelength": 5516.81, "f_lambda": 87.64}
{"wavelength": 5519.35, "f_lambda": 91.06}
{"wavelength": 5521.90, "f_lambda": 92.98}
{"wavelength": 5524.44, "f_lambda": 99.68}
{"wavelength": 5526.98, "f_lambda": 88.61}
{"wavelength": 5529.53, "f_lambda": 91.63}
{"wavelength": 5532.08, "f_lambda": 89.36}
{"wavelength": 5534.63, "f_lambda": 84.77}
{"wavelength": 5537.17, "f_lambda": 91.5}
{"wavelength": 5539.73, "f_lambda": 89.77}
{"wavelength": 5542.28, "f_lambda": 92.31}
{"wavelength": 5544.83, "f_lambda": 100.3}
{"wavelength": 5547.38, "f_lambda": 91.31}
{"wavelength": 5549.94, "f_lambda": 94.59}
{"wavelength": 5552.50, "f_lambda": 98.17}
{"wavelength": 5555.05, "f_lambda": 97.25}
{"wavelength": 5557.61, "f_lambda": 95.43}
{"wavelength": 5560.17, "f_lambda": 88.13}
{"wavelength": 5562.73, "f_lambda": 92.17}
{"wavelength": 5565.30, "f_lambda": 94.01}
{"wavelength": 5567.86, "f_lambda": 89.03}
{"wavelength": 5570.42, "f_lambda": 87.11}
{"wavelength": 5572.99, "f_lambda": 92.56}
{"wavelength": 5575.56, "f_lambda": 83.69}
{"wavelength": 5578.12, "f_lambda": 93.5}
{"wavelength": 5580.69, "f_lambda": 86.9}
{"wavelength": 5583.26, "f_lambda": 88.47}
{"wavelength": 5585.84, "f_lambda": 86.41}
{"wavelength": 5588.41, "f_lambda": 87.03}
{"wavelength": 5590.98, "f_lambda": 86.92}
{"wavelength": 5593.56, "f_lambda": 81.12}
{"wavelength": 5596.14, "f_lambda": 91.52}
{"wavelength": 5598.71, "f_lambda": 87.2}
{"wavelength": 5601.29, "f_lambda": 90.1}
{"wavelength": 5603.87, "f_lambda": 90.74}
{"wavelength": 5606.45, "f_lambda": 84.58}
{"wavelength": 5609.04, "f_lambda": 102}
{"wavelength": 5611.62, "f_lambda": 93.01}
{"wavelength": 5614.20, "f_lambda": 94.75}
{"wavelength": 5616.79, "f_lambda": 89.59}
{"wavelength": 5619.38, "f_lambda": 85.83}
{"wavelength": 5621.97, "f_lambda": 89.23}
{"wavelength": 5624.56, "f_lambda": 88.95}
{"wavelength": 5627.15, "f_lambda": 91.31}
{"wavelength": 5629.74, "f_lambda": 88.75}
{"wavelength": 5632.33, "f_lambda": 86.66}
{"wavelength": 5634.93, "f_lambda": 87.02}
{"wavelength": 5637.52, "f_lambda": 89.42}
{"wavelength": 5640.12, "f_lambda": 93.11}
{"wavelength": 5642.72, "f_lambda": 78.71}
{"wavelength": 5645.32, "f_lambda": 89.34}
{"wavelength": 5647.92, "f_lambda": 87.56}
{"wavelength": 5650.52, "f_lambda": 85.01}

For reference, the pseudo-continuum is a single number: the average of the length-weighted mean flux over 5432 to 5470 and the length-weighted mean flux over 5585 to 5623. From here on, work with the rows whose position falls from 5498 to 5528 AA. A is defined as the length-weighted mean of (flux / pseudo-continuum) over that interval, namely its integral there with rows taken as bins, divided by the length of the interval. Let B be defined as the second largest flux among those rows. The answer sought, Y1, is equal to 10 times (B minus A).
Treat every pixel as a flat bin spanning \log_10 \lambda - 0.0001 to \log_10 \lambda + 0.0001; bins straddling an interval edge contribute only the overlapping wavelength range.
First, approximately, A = 1.013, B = 93.18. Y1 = 922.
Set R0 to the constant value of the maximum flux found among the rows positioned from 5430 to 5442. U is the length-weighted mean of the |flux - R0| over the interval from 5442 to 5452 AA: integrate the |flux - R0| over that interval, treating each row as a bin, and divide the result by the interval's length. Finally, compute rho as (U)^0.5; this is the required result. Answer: 2.4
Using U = 5.5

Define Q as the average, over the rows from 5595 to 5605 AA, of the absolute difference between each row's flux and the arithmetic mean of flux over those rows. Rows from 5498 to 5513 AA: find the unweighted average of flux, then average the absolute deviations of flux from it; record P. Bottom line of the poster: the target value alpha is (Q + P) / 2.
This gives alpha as 1.62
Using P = 1.89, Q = 1.3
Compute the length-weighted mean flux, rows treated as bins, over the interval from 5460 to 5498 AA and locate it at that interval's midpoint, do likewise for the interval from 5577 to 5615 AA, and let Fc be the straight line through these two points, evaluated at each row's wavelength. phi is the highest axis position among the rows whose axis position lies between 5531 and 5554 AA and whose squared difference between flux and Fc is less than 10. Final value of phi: 5547.38 AA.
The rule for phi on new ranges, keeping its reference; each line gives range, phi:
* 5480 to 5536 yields 5532.08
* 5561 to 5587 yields 5585.84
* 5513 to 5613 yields 5603.87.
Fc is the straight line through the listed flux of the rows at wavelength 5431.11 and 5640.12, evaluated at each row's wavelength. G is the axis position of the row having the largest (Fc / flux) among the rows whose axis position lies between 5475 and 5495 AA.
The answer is 5476.31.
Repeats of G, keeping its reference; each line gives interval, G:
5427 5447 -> 5431.11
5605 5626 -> 5606.45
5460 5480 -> 5476.31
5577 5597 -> 5593.56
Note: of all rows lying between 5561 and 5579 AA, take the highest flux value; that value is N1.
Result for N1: 94.01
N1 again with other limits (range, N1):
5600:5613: 102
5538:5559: 100.3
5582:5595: 88.47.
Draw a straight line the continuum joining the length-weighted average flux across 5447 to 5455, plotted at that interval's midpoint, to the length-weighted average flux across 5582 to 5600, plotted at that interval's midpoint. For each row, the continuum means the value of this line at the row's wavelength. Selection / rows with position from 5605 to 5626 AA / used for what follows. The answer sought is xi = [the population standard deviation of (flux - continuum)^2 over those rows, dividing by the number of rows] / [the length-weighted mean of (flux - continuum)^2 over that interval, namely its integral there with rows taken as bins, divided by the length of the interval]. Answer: 1.7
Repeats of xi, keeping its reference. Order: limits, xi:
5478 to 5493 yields 0.9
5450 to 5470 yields 1.4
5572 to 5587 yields 1.2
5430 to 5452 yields 0.9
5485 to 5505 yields 0.8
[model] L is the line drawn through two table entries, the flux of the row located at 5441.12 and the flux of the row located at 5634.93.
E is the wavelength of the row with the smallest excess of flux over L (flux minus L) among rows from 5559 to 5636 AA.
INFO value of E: 5593.56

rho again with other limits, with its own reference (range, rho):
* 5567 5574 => 2.2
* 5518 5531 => 2.0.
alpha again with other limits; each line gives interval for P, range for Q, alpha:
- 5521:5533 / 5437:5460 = 2.86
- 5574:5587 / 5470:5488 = 2.52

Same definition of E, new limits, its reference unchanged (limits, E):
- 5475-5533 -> 5476.31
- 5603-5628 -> 5606.45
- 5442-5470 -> 5468.75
